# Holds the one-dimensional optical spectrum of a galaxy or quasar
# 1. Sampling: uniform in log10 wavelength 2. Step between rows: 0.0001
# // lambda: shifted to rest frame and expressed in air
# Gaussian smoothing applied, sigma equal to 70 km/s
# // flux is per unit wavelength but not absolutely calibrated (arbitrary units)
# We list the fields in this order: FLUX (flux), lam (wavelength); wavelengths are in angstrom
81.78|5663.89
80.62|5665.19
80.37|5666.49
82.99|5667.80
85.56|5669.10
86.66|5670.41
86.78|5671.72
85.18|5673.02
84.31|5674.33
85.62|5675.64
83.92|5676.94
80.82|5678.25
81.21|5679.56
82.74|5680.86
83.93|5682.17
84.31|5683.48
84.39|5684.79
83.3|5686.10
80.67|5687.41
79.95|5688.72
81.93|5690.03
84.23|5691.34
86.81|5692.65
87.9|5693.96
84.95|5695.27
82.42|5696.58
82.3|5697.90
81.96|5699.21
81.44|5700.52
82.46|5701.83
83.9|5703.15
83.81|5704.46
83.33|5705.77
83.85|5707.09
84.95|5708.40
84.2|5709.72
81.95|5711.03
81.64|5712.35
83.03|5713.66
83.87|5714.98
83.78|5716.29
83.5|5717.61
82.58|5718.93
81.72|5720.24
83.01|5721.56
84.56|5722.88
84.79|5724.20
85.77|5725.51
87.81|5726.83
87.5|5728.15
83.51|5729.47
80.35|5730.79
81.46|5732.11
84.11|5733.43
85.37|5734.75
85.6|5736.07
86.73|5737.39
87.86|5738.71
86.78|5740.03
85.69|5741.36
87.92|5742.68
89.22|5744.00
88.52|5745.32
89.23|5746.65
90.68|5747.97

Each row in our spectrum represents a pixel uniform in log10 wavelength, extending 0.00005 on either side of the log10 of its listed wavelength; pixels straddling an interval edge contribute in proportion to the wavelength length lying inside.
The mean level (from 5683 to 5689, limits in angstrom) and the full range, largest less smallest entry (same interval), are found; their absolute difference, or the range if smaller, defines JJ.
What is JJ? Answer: 4.4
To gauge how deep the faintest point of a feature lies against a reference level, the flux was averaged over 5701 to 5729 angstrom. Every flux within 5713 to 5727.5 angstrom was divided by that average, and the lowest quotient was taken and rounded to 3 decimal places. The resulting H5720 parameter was 0.974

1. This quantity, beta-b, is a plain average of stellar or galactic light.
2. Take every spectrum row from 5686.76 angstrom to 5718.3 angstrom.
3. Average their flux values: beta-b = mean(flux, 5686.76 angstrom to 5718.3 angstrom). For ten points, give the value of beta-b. 83.3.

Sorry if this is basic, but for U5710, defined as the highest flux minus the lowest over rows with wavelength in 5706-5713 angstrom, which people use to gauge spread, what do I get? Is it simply 3.31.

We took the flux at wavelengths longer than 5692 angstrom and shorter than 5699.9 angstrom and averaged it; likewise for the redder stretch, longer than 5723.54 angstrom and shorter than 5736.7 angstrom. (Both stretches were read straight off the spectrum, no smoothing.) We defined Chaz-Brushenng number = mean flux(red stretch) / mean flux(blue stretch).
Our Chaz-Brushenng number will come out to 1.00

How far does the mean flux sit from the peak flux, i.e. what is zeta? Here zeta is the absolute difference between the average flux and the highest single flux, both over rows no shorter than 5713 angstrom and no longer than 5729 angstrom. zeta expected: 3.5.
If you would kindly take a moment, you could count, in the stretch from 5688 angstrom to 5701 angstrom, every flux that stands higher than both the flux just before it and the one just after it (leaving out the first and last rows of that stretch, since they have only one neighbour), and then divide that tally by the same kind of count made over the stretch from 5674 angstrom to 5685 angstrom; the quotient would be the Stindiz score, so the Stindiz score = 1.0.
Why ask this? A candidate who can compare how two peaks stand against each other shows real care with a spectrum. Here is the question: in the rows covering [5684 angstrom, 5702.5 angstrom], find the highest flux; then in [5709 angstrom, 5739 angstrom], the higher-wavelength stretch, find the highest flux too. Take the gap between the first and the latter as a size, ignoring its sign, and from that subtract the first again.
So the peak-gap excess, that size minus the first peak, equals -87.9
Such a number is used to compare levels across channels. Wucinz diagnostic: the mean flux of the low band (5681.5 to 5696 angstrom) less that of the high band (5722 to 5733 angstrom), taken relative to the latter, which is -0.007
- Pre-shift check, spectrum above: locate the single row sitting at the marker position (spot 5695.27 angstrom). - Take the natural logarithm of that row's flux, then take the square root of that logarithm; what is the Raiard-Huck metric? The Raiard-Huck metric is 2.11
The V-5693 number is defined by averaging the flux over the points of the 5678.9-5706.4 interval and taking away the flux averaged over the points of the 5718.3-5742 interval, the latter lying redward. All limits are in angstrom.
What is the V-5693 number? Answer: -1.5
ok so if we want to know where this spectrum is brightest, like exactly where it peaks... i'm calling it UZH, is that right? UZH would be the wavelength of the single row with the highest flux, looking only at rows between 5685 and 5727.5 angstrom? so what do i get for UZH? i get 5693.96 angstrom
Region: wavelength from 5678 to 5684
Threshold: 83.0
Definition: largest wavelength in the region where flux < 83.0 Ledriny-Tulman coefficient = 5680.86 angstrom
